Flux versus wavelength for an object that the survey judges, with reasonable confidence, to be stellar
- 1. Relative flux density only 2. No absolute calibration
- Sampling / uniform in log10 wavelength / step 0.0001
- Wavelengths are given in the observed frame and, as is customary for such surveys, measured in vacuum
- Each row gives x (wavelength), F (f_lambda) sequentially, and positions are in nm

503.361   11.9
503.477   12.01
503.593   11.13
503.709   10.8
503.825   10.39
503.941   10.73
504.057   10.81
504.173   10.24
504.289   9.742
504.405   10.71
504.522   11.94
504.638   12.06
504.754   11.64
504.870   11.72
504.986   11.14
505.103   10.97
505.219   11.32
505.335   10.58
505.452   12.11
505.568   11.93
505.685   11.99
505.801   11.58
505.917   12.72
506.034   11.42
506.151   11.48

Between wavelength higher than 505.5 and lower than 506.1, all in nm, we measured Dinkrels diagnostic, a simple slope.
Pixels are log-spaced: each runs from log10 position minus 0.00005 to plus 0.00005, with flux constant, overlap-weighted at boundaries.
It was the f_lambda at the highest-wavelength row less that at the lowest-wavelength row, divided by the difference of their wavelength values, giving -1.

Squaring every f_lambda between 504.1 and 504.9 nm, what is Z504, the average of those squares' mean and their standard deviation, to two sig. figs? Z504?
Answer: 72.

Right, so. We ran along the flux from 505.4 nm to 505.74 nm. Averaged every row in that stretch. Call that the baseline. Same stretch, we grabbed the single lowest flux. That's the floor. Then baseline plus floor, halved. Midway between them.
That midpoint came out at 12.0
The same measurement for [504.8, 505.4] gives 10.9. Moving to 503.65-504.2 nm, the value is 10.4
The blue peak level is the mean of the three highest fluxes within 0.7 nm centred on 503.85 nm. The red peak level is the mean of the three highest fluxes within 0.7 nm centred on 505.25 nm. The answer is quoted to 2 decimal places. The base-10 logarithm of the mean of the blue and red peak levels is 1.05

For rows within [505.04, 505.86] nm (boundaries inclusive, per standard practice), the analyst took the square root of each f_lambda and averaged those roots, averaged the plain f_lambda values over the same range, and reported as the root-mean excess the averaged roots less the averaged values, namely -8.11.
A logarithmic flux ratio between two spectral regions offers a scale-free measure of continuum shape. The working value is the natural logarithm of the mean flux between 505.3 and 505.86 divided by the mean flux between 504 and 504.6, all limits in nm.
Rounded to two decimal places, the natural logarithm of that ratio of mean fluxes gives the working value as 0.09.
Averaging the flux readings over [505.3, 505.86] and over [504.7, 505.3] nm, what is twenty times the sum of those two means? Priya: 460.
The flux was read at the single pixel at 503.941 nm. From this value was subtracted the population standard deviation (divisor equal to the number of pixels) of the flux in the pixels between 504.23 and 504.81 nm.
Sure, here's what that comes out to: 9.9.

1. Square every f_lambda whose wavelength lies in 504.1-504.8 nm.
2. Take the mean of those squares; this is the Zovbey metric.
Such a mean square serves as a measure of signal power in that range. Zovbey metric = 123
